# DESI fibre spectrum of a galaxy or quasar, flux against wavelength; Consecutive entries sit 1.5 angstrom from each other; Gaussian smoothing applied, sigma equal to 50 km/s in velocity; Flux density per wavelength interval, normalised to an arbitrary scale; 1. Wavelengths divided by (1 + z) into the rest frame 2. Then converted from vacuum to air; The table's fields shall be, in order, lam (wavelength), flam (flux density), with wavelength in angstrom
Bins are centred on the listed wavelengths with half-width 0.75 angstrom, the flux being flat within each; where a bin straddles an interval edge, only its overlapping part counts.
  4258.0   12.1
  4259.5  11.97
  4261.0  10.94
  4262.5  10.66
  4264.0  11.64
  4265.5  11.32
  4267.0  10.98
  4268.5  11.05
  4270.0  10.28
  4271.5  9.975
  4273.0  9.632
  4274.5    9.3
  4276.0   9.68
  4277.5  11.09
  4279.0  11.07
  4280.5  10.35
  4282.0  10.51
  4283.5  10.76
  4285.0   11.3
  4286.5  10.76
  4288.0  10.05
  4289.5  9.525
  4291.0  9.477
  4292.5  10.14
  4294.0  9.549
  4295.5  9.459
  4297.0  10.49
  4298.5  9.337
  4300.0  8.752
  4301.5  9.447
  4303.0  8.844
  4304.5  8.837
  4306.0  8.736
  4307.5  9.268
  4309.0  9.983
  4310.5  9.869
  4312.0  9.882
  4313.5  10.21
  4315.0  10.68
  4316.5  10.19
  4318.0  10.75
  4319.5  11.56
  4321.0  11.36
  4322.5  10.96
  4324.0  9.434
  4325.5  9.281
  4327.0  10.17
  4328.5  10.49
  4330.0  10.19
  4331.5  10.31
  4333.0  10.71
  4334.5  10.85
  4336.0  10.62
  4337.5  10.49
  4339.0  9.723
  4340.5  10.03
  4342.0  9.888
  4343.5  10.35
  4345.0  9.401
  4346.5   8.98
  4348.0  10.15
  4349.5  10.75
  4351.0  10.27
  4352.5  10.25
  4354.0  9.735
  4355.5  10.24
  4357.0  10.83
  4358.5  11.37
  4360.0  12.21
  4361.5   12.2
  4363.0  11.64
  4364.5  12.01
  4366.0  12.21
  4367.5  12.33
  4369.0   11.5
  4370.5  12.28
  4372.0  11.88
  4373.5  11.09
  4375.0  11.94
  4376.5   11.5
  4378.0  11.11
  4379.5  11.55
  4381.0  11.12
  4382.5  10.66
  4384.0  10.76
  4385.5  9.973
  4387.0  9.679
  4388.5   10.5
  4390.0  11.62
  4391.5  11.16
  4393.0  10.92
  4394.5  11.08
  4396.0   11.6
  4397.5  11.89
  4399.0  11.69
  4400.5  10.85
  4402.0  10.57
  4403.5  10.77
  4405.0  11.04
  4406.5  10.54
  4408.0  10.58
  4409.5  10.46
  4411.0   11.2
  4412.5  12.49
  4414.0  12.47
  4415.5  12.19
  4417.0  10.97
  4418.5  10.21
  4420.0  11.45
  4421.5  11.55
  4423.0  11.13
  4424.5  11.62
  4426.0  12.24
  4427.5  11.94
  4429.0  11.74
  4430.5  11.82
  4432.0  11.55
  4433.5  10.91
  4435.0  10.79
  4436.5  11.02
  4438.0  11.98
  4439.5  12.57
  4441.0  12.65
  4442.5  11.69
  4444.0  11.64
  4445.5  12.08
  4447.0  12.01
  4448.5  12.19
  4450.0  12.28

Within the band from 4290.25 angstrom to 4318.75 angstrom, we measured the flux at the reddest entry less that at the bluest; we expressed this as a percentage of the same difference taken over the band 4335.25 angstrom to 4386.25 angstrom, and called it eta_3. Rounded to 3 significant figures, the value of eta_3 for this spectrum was -197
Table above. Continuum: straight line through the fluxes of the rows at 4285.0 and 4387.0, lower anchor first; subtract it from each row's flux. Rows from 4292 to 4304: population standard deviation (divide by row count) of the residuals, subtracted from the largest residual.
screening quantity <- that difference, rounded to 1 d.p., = -1.1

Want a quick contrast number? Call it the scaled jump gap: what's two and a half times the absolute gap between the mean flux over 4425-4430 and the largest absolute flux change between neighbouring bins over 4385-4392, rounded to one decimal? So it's 27.1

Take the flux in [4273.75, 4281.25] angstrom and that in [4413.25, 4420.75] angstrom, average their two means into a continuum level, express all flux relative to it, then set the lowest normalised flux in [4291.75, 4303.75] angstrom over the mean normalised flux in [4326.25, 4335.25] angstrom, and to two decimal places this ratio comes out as 0.84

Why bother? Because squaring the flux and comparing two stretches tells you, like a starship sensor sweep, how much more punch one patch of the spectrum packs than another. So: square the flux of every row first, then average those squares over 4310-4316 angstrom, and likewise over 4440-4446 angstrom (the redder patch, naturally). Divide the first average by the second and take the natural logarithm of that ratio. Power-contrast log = -0.34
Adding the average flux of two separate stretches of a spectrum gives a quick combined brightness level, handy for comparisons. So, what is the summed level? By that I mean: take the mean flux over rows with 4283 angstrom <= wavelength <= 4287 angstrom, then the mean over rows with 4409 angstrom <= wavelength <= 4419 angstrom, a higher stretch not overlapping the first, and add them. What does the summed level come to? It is 22.4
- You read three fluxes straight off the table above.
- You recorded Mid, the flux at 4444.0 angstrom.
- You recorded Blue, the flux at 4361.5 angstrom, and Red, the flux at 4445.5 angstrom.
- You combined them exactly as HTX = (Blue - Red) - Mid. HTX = -11.5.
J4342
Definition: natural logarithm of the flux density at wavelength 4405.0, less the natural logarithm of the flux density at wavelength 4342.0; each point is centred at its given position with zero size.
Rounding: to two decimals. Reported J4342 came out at 0.11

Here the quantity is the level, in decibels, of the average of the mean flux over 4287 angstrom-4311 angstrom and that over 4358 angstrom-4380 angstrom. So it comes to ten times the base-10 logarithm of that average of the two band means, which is 10.27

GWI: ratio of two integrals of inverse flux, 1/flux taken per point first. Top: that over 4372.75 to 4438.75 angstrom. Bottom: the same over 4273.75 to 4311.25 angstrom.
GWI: 1.5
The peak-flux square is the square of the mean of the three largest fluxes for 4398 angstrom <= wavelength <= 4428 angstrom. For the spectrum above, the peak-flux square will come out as 154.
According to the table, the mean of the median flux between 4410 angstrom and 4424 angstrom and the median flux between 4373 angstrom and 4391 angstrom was 11.3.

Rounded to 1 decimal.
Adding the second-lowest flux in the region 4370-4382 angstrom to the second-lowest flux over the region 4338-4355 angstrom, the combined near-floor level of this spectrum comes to 20.5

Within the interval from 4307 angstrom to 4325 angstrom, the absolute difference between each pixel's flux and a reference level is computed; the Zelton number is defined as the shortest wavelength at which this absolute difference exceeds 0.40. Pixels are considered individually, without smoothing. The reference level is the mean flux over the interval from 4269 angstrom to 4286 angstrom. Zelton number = 4307.5 angstrom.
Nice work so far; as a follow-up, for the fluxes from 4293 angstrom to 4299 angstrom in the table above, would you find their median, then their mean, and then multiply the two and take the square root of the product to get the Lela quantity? 9.6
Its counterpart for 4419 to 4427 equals 11.6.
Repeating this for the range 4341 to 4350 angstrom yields 10.0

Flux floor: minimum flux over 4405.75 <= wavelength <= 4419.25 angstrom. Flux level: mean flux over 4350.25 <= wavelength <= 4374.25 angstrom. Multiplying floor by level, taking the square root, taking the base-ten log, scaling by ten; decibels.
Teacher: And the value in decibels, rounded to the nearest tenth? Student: 10.3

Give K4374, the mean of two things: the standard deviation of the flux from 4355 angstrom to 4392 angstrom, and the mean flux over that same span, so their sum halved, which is 6.0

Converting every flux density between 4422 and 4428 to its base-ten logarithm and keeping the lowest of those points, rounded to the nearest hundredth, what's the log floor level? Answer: 1.05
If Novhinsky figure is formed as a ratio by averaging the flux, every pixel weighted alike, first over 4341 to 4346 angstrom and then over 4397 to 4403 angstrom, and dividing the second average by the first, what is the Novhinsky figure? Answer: 1.14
